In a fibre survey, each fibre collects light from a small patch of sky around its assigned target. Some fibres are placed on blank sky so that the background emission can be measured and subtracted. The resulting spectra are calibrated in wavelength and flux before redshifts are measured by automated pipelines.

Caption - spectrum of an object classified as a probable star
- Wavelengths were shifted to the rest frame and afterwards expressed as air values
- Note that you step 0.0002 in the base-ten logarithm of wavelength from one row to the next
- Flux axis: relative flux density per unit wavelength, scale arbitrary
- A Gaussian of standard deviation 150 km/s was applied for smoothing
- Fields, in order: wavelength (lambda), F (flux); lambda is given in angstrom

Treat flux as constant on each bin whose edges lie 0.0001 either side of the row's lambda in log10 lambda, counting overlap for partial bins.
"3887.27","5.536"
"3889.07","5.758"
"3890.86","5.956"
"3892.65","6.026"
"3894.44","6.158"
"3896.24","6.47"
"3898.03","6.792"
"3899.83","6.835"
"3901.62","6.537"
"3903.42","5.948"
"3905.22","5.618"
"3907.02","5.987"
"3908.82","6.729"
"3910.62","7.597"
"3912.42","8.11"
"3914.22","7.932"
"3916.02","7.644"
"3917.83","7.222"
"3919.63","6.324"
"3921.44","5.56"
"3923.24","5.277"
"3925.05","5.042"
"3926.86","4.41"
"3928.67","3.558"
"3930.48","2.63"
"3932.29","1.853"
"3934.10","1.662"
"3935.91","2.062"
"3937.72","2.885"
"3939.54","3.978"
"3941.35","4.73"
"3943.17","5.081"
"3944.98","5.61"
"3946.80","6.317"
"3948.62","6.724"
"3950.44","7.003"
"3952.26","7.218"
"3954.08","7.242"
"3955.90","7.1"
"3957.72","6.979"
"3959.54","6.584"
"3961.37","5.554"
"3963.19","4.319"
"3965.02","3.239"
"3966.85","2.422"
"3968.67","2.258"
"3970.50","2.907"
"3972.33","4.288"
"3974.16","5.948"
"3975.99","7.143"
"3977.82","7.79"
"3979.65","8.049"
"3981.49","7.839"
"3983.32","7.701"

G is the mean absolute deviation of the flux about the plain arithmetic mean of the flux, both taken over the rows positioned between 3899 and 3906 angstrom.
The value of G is 0.45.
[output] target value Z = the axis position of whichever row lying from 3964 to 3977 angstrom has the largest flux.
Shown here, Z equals 3975.99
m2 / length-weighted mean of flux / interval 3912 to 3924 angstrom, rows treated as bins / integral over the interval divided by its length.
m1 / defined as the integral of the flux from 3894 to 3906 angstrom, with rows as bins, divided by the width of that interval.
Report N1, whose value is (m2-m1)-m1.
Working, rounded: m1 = 6.3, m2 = 6.84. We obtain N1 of -5.9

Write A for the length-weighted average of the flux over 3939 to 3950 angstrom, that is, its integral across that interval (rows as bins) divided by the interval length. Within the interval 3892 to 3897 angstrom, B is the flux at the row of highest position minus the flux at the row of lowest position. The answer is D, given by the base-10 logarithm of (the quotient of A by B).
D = 1.09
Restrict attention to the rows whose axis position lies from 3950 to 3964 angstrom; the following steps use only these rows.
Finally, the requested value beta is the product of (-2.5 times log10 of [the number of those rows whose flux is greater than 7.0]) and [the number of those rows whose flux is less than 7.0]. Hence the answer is -6.0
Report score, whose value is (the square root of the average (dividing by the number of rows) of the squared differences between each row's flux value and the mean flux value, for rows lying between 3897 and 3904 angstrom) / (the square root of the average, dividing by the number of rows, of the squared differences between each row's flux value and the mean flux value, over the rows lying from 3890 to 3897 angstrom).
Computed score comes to 1.8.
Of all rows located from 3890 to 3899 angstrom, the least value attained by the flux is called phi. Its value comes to 5.956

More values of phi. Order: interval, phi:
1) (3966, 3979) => 2.258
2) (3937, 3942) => 2.885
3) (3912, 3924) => 5.277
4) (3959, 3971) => 2.258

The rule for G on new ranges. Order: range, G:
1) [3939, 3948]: 0.66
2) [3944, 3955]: 0.48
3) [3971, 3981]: 1.22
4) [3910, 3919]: 0.26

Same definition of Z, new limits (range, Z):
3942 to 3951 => 3950.44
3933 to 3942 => 3941.35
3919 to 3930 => 3919.63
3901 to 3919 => 3912.42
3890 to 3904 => 3899.83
